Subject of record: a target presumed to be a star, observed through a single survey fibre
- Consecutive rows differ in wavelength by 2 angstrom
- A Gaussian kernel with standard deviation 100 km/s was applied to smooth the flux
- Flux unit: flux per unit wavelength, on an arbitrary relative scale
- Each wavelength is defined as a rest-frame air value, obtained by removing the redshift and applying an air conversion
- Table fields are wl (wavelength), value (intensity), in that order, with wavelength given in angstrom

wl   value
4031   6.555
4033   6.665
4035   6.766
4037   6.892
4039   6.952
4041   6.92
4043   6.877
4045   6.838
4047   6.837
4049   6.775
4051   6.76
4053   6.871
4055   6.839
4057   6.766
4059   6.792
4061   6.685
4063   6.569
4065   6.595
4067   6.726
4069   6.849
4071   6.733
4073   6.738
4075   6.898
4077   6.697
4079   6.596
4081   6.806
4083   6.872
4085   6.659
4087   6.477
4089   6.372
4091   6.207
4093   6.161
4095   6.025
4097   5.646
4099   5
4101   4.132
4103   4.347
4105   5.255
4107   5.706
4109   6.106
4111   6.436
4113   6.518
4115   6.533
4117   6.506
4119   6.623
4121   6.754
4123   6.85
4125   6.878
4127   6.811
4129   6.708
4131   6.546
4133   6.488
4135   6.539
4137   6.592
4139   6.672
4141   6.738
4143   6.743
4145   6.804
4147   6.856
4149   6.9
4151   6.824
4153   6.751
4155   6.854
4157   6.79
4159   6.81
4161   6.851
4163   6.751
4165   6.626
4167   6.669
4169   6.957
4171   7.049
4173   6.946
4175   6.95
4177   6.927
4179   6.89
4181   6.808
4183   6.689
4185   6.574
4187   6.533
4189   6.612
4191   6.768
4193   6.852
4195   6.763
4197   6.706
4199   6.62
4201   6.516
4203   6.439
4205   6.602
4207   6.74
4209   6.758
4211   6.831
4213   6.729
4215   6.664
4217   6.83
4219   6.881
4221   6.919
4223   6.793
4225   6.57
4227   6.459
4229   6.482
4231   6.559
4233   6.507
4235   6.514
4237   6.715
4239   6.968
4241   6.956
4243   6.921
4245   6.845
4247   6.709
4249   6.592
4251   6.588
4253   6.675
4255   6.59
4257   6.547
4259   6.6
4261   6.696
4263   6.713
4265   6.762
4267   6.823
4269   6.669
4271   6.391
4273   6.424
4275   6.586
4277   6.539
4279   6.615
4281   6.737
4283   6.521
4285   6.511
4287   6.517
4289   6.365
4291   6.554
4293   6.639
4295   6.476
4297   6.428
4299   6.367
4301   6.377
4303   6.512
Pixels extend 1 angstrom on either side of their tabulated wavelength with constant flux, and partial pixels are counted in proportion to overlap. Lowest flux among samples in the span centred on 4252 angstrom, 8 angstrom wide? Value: 6.588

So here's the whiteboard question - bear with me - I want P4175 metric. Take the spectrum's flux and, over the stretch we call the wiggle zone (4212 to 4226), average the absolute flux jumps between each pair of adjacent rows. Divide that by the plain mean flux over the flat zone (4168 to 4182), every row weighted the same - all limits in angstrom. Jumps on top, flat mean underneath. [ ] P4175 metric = 0.016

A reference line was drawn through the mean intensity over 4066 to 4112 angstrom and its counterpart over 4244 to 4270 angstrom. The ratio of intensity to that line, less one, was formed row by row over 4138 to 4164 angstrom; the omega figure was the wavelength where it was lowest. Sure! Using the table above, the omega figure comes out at 4163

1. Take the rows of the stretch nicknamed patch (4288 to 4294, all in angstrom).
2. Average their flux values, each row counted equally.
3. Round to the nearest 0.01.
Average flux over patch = 6.52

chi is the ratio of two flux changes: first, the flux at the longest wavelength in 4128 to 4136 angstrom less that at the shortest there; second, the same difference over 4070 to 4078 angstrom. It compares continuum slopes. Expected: 4.7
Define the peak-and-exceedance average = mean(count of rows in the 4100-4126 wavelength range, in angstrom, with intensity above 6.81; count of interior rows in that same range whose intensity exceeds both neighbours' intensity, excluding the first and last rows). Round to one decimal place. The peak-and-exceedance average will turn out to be 1.5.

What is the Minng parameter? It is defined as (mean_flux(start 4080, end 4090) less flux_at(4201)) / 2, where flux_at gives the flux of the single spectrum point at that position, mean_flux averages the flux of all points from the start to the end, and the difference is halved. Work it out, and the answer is 0.061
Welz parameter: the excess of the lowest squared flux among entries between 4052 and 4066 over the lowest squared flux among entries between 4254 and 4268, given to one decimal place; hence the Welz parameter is 0.3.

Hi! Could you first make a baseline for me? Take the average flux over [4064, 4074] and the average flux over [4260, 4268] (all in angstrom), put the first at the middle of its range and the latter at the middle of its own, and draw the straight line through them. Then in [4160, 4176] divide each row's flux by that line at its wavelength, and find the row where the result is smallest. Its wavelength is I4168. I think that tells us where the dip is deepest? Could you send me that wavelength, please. 4165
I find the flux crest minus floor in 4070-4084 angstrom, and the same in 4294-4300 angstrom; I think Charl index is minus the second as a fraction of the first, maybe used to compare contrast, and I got -0.4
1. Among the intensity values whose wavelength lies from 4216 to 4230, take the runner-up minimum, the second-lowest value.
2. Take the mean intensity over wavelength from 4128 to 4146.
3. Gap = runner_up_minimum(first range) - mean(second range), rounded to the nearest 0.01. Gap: -0.17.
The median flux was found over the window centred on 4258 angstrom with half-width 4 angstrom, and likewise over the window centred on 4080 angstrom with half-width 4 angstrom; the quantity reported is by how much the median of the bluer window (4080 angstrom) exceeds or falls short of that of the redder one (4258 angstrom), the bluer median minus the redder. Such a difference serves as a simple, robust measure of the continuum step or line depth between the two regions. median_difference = 0.16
